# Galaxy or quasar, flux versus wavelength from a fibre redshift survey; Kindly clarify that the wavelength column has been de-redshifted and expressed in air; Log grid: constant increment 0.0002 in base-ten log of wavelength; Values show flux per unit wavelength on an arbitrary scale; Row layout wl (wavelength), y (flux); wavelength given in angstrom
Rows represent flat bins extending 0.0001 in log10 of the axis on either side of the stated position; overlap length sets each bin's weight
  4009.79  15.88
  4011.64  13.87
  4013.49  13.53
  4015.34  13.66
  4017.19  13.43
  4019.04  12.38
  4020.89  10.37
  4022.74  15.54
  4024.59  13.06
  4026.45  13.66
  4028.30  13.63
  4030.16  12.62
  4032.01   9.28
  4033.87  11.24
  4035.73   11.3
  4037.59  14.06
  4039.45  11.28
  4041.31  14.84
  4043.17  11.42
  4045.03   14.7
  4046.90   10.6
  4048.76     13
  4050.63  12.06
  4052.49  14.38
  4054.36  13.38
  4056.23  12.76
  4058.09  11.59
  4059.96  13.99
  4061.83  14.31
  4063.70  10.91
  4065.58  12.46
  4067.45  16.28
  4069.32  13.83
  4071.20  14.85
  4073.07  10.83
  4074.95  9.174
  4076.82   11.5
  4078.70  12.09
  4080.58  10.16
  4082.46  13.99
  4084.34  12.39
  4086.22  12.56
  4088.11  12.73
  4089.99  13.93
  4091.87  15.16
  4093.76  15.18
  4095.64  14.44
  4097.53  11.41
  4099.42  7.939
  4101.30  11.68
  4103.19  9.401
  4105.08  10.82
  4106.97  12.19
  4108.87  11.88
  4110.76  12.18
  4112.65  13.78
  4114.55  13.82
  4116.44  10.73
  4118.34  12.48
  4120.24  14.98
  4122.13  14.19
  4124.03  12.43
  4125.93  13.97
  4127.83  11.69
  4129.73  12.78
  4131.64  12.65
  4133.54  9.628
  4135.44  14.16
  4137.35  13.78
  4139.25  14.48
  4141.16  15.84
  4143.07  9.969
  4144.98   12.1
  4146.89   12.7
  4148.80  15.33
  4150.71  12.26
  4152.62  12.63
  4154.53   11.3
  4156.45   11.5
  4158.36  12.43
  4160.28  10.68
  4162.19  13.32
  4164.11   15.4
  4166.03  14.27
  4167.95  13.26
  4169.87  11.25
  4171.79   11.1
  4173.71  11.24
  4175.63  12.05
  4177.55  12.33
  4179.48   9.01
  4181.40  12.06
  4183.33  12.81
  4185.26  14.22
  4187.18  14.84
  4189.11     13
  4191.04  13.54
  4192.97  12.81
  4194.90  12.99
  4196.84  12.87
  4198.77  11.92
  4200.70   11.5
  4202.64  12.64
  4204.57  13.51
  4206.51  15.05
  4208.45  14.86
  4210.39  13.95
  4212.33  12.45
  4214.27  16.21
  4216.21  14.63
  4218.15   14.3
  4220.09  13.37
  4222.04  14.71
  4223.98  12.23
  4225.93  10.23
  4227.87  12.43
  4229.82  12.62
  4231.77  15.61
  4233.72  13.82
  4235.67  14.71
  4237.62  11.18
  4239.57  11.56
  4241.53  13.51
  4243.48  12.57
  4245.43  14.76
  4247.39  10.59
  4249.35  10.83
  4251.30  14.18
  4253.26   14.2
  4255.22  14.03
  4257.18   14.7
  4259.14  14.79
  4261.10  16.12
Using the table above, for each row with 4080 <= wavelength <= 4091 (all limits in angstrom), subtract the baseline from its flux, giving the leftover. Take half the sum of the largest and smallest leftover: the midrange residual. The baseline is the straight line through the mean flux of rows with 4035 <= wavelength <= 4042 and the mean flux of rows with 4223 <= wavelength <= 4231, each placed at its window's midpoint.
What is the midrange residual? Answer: -0.6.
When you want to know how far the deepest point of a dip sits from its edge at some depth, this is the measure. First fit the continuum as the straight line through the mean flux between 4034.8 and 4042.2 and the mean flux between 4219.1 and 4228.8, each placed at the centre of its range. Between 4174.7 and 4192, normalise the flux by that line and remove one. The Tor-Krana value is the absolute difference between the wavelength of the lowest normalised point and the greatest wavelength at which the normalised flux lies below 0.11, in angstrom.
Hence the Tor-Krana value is 11.6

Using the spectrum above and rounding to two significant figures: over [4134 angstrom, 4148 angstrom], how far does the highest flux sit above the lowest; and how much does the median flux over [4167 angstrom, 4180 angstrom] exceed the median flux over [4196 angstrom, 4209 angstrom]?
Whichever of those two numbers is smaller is -1.6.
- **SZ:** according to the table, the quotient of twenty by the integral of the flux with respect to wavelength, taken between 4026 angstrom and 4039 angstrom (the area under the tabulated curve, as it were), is 0.126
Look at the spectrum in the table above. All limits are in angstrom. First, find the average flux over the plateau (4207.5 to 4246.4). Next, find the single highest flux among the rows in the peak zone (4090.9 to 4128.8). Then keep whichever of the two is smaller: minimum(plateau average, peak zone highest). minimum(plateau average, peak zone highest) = 13.5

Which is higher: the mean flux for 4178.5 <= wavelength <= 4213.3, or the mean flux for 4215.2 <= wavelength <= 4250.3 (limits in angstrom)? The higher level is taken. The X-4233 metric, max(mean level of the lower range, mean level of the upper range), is 13.00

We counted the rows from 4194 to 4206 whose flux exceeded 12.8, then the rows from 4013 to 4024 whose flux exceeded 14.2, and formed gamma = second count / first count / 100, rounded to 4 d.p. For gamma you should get 0.0033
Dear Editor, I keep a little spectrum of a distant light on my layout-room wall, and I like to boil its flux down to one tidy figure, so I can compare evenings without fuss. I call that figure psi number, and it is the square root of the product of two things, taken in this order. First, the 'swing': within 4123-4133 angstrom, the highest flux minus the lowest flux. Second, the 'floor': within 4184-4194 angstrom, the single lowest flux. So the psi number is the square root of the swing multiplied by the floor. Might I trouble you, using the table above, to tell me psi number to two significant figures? 5.4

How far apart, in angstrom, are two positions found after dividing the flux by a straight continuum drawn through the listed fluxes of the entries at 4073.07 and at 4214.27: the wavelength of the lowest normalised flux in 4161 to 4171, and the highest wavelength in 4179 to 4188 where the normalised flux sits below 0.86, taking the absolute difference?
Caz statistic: 13.5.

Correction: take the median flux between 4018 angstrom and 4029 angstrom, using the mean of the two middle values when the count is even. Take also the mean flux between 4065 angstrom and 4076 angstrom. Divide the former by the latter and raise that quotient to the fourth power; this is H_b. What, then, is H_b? 1.1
